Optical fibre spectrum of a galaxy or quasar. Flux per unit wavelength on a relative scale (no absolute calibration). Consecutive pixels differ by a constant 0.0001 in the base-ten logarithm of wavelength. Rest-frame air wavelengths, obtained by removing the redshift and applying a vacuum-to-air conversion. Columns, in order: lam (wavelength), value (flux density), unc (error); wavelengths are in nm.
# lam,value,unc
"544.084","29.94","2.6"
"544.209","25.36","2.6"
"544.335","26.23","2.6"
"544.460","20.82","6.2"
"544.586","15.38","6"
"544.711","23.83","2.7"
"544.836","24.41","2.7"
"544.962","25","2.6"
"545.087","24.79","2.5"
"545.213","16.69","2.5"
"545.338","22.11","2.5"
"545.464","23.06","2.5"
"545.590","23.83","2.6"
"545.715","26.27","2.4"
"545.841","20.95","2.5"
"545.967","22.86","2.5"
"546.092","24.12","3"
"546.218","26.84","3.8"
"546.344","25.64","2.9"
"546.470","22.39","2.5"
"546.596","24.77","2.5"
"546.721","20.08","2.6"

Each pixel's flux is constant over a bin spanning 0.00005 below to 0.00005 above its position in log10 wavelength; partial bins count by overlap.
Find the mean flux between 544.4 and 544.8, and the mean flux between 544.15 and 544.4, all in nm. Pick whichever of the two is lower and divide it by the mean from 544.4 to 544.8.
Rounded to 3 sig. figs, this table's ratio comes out 1.00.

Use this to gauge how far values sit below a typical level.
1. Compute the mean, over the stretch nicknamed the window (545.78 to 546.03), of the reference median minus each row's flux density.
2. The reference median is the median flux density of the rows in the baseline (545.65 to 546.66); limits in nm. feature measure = 2.5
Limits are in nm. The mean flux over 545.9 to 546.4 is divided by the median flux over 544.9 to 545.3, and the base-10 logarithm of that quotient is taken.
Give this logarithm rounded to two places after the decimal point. 0.00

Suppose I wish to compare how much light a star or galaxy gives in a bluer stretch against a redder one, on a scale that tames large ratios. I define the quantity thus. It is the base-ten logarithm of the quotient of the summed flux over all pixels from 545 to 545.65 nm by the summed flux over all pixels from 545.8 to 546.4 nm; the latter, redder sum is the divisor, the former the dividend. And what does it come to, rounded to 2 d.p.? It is -0.04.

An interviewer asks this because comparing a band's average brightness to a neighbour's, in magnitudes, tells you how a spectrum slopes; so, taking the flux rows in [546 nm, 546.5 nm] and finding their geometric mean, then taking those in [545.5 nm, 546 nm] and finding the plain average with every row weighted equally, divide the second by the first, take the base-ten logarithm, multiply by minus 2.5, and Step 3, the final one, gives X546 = 0.055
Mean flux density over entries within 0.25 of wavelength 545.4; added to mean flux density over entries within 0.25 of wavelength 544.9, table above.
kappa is 45.9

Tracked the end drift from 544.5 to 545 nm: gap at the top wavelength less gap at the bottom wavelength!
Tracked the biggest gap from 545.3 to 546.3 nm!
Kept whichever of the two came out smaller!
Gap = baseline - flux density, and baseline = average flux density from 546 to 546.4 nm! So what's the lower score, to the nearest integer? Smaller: -10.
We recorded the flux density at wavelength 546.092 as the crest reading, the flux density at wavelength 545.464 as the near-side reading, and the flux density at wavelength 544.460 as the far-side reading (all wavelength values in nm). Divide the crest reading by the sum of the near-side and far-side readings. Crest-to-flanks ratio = 0.55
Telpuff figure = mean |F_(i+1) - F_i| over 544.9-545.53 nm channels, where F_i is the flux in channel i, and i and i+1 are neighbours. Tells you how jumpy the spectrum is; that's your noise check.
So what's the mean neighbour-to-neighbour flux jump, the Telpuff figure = 3.67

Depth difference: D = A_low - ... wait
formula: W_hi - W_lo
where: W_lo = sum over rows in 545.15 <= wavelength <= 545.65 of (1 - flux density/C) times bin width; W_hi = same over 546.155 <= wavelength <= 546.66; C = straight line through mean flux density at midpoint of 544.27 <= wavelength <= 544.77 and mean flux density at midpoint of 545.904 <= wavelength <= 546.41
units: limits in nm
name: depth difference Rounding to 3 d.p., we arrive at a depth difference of -0.033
